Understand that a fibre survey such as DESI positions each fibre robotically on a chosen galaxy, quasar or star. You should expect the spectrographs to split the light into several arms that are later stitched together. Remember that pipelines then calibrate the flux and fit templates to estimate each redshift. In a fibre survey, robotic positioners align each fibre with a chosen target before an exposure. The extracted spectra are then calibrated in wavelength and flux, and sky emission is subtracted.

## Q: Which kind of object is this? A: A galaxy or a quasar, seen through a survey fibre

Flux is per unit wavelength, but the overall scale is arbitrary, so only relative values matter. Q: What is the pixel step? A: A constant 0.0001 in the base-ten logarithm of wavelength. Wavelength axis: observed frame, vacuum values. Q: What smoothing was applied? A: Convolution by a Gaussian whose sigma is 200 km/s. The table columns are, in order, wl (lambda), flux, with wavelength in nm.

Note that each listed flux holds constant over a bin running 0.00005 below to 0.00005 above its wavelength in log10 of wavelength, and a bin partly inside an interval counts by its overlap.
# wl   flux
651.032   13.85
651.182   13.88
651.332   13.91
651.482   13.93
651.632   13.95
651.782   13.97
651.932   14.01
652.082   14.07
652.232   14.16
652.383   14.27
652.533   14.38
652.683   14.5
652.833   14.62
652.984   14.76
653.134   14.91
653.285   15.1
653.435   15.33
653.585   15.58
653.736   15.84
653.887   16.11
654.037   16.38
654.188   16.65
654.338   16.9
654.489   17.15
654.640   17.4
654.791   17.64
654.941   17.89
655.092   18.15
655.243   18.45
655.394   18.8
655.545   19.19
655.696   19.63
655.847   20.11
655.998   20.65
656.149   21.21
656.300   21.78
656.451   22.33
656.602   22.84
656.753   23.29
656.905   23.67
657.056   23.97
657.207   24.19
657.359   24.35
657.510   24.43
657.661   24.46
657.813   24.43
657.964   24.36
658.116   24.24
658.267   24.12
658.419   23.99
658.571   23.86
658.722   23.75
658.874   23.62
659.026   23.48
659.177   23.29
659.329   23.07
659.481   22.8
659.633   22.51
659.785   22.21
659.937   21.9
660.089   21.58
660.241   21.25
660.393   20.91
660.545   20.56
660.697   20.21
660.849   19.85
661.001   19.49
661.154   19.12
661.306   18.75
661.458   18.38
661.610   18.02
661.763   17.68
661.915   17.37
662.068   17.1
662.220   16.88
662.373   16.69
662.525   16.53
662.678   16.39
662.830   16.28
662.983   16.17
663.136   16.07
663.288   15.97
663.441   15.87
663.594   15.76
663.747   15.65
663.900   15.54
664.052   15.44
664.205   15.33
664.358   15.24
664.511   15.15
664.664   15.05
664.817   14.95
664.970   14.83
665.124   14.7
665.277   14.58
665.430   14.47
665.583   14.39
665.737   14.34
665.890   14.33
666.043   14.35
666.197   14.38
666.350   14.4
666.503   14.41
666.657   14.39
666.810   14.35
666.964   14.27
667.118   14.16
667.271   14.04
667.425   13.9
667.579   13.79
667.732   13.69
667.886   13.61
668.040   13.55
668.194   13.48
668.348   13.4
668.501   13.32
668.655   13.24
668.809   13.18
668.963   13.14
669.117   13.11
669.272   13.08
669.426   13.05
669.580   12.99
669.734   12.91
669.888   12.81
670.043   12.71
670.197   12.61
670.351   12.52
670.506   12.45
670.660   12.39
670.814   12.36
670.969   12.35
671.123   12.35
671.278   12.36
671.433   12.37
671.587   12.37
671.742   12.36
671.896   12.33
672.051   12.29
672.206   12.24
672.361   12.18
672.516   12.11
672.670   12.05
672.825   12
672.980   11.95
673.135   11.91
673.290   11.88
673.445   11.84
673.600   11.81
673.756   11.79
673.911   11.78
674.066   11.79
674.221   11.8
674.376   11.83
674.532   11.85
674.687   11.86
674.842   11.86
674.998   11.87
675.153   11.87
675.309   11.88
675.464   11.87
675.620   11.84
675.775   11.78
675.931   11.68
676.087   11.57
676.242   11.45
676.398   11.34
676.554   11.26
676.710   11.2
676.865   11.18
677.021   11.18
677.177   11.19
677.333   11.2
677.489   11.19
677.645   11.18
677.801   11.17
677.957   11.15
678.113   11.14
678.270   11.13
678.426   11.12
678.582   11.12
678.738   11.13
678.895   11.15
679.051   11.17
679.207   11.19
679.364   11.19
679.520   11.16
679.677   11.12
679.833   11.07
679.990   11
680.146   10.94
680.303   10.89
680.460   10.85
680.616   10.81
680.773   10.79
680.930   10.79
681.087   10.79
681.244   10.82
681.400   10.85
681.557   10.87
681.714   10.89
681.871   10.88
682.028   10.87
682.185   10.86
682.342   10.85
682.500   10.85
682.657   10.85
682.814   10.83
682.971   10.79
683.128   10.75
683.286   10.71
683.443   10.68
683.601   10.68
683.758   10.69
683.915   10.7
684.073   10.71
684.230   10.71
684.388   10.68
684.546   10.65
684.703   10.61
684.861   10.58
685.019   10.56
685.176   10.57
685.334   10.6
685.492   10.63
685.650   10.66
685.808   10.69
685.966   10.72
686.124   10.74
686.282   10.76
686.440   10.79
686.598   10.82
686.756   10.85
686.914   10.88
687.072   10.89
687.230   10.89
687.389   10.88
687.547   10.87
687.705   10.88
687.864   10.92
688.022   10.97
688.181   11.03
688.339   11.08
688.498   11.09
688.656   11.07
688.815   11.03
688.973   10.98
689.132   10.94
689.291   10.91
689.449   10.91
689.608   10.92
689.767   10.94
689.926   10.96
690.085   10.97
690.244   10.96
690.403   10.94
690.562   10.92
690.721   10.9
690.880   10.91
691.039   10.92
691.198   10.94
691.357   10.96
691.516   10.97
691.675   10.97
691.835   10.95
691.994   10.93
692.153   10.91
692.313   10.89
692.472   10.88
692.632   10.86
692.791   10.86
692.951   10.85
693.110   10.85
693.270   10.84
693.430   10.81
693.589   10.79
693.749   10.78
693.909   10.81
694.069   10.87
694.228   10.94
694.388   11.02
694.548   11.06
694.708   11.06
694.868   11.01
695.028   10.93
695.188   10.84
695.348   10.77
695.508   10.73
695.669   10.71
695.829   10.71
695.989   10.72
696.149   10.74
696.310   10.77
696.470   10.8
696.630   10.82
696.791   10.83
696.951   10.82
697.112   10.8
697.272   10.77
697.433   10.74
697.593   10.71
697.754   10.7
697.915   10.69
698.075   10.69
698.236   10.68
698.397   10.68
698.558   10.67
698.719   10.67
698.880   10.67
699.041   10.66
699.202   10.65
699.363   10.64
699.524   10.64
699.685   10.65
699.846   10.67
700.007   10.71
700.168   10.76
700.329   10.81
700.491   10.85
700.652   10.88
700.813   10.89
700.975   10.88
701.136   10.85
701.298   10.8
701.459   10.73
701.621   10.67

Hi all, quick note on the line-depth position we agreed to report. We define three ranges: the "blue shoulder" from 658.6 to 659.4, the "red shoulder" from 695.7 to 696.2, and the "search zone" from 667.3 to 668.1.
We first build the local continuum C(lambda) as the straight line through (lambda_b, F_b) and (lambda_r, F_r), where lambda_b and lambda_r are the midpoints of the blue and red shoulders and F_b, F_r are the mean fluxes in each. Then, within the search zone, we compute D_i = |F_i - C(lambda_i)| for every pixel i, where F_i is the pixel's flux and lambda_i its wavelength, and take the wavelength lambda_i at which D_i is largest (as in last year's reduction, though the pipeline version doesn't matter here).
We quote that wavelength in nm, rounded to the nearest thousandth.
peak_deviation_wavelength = 668.040 nm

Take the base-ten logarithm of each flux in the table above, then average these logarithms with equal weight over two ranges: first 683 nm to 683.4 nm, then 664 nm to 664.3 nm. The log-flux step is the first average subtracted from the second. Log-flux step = 0.16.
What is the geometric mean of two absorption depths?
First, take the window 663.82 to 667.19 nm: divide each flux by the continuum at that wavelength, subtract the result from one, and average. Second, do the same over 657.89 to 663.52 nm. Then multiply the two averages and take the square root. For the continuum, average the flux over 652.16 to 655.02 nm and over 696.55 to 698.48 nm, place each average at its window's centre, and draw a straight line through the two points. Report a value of 0.081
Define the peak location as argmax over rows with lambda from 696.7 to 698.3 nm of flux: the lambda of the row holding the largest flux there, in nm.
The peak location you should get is 696.791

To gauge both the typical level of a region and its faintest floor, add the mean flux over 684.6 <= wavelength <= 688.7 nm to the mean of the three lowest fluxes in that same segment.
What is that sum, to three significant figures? 21.4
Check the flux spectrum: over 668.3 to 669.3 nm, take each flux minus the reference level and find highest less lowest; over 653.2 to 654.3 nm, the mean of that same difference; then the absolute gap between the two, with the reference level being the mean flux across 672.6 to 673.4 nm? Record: 4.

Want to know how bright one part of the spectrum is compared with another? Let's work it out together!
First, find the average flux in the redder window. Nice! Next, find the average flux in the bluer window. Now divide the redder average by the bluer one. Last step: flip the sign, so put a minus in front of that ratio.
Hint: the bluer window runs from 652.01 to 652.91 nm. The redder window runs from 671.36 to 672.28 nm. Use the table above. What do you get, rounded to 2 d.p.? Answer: -0.86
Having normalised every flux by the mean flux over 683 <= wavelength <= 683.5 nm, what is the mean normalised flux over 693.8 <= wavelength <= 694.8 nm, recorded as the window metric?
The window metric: 1.02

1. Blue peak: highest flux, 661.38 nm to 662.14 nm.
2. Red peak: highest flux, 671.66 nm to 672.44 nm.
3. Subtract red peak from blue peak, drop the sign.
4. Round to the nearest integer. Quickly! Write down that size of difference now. 6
